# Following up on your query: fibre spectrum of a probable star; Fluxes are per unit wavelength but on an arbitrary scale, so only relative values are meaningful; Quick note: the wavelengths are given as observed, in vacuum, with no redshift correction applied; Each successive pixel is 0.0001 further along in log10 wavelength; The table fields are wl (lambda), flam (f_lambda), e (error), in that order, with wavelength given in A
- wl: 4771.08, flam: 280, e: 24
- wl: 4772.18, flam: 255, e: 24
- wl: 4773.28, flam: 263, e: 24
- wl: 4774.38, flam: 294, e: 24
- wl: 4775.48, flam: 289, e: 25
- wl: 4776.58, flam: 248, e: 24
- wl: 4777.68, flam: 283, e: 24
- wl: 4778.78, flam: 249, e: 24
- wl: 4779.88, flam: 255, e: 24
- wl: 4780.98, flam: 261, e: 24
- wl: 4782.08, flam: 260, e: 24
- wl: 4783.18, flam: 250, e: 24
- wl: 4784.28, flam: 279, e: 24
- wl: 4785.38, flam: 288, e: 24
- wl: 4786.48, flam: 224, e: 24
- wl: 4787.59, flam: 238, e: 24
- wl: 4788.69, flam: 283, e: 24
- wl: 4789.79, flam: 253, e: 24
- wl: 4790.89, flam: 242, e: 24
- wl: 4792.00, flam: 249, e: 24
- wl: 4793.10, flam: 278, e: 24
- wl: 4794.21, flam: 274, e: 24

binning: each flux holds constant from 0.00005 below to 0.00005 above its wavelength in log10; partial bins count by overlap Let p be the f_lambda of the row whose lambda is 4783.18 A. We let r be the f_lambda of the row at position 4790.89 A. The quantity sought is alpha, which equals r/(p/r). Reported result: 234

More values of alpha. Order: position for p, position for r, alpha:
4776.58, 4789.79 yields 258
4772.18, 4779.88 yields 255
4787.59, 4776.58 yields 258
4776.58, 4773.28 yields 279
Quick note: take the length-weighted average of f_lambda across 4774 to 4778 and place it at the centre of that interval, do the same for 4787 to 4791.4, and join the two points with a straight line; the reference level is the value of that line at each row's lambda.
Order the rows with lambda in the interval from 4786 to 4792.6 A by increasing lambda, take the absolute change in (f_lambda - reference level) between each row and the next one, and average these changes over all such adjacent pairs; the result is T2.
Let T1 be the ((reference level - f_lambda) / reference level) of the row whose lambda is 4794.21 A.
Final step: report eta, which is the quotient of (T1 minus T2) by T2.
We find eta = -1.01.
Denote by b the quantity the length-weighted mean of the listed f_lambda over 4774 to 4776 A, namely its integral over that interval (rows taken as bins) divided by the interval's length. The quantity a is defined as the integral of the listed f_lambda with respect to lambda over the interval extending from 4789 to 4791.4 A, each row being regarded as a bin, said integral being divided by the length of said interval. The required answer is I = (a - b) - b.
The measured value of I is -331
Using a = 252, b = 291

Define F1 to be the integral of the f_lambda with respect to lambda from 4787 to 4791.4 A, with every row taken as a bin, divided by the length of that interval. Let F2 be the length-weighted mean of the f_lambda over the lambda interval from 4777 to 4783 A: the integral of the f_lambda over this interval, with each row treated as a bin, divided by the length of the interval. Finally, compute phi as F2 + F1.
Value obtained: 515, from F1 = 254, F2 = 261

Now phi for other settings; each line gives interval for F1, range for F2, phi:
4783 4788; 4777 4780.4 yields 519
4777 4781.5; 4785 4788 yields 510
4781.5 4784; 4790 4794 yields 515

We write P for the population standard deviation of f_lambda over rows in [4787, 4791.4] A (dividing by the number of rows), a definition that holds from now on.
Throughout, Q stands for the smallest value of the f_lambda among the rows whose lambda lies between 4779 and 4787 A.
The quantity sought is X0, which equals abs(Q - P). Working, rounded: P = 17.6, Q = 224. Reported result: 206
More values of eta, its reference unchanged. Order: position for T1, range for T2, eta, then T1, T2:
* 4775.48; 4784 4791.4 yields -1.00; -0.038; 29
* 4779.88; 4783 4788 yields -1.00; 0.058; 30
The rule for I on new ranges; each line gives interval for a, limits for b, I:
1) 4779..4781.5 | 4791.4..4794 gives -270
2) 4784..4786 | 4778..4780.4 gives -227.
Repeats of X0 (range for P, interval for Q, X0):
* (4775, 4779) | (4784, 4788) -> 205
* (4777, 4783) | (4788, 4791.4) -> 230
